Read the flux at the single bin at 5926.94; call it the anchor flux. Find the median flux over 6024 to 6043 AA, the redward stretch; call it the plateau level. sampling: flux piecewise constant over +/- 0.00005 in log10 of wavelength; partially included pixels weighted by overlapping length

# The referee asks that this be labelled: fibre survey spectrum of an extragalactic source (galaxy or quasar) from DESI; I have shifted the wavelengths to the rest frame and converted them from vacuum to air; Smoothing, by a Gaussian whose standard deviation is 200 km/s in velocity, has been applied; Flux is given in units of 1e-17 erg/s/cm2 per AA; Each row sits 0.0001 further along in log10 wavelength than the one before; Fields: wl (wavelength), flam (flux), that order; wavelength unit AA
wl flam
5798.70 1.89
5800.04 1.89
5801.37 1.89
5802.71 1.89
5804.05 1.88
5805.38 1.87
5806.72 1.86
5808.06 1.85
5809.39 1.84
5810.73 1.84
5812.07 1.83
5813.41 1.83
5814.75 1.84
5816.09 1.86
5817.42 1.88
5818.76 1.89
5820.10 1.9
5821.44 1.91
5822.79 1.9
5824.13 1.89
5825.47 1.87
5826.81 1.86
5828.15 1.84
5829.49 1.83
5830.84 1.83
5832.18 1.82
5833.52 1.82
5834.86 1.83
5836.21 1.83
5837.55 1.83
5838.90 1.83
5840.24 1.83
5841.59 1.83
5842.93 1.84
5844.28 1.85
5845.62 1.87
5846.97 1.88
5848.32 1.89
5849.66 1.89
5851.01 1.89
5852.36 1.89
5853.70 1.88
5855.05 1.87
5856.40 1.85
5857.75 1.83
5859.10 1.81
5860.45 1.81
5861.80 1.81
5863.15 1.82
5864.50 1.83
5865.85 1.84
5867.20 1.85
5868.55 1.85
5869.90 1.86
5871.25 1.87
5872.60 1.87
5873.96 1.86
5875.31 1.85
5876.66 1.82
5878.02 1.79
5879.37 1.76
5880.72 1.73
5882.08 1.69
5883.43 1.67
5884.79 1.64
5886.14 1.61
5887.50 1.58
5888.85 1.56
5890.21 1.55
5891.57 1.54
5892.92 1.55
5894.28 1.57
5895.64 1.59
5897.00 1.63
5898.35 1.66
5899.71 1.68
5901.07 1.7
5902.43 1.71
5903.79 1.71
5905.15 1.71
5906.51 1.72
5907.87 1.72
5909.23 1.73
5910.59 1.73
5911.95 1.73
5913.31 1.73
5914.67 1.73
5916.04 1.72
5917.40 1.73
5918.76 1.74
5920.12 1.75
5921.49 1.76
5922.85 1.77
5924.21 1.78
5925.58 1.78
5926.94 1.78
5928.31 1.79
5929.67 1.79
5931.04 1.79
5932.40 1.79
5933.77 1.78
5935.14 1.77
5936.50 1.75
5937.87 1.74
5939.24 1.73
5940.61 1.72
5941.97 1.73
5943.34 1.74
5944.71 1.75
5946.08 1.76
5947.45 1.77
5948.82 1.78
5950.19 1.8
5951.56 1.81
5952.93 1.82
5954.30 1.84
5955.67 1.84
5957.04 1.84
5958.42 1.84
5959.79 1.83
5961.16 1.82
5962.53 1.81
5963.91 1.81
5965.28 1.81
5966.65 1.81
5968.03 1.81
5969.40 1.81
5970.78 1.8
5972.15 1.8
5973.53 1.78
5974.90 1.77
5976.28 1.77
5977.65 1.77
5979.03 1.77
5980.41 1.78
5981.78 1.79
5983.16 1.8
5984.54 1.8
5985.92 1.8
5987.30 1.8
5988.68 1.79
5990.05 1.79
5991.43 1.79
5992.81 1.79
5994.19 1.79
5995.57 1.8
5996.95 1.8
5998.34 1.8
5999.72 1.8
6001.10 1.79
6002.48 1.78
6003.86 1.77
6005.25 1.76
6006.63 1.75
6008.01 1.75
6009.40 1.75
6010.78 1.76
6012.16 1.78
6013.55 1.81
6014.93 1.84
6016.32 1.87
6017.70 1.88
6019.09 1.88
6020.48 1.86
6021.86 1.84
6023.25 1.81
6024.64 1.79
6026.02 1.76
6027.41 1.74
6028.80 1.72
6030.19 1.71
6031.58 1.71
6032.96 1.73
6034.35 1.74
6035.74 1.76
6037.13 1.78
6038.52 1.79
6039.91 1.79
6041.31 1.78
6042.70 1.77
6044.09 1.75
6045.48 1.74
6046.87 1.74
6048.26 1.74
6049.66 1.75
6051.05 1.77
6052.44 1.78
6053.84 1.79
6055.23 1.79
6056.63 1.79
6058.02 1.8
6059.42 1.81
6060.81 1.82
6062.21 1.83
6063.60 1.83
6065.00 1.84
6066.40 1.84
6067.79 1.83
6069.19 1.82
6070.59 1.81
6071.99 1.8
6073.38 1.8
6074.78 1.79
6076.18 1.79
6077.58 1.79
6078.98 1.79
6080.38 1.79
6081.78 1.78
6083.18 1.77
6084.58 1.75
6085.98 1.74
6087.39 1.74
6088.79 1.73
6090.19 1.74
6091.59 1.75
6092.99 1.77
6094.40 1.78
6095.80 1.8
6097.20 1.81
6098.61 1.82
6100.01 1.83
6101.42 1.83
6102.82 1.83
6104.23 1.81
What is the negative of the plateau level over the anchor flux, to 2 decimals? -0.99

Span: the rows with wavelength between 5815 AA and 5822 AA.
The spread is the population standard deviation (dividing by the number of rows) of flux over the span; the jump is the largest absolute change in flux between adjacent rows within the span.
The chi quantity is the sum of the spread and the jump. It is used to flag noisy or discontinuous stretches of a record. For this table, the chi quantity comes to 0.0372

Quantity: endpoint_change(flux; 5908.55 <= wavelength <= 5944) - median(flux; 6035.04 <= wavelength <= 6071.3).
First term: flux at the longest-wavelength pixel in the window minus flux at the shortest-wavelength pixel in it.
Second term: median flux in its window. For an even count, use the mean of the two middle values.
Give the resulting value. -1.78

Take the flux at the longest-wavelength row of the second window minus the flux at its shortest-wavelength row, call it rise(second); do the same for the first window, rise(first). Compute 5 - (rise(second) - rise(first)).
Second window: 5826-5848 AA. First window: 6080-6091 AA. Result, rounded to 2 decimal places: 4.93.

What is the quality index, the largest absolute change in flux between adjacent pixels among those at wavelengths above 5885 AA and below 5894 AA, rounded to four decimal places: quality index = 0.0300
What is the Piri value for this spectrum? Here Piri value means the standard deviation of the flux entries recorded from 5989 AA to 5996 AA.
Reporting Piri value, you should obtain 0.004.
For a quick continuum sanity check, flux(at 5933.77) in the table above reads 1.78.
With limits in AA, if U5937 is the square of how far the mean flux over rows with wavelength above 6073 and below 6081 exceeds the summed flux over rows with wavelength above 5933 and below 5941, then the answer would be 76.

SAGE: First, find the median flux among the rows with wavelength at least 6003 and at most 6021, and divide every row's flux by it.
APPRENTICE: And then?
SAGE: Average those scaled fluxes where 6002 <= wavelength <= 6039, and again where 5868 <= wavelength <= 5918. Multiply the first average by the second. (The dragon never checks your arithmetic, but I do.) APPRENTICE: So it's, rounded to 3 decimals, 0.960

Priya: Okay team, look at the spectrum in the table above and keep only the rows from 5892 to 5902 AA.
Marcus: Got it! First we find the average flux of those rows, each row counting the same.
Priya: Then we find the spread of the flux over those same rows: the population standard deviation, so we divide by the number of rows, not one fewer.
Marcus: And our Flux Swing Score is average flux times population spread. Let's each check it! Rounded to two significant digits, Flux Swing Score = 0.086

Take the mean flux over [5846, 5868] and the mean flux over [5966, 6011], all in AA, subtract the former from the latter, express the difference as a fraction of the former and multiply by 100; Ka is -3.6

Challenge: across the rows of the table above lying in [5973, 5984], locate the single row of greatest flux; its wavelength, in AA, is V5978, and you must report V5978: 5983.16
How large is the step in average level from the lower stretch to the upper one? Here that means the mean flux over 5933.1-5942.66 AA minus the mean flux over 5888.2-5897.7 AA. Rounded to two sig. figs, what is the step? 0.18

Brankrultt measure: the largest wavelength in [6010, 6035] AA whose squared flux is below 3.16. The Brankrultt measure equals 6034.35 AA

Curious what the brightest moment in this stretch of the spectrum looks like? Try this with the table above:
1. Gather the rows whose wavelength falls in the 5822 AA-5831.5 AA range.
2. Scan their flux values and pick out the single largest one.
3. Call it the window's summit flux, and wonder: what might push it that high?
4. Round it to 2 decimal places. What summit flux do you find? 1.90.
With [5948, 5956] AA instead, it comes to 1.84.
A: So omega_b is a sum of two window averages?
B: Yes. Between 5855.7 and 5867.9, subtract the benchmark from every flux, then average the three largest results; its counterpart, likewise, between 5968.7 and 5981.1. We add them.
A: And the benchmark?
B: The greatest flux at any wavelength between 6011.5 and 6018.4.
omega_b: -0.11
